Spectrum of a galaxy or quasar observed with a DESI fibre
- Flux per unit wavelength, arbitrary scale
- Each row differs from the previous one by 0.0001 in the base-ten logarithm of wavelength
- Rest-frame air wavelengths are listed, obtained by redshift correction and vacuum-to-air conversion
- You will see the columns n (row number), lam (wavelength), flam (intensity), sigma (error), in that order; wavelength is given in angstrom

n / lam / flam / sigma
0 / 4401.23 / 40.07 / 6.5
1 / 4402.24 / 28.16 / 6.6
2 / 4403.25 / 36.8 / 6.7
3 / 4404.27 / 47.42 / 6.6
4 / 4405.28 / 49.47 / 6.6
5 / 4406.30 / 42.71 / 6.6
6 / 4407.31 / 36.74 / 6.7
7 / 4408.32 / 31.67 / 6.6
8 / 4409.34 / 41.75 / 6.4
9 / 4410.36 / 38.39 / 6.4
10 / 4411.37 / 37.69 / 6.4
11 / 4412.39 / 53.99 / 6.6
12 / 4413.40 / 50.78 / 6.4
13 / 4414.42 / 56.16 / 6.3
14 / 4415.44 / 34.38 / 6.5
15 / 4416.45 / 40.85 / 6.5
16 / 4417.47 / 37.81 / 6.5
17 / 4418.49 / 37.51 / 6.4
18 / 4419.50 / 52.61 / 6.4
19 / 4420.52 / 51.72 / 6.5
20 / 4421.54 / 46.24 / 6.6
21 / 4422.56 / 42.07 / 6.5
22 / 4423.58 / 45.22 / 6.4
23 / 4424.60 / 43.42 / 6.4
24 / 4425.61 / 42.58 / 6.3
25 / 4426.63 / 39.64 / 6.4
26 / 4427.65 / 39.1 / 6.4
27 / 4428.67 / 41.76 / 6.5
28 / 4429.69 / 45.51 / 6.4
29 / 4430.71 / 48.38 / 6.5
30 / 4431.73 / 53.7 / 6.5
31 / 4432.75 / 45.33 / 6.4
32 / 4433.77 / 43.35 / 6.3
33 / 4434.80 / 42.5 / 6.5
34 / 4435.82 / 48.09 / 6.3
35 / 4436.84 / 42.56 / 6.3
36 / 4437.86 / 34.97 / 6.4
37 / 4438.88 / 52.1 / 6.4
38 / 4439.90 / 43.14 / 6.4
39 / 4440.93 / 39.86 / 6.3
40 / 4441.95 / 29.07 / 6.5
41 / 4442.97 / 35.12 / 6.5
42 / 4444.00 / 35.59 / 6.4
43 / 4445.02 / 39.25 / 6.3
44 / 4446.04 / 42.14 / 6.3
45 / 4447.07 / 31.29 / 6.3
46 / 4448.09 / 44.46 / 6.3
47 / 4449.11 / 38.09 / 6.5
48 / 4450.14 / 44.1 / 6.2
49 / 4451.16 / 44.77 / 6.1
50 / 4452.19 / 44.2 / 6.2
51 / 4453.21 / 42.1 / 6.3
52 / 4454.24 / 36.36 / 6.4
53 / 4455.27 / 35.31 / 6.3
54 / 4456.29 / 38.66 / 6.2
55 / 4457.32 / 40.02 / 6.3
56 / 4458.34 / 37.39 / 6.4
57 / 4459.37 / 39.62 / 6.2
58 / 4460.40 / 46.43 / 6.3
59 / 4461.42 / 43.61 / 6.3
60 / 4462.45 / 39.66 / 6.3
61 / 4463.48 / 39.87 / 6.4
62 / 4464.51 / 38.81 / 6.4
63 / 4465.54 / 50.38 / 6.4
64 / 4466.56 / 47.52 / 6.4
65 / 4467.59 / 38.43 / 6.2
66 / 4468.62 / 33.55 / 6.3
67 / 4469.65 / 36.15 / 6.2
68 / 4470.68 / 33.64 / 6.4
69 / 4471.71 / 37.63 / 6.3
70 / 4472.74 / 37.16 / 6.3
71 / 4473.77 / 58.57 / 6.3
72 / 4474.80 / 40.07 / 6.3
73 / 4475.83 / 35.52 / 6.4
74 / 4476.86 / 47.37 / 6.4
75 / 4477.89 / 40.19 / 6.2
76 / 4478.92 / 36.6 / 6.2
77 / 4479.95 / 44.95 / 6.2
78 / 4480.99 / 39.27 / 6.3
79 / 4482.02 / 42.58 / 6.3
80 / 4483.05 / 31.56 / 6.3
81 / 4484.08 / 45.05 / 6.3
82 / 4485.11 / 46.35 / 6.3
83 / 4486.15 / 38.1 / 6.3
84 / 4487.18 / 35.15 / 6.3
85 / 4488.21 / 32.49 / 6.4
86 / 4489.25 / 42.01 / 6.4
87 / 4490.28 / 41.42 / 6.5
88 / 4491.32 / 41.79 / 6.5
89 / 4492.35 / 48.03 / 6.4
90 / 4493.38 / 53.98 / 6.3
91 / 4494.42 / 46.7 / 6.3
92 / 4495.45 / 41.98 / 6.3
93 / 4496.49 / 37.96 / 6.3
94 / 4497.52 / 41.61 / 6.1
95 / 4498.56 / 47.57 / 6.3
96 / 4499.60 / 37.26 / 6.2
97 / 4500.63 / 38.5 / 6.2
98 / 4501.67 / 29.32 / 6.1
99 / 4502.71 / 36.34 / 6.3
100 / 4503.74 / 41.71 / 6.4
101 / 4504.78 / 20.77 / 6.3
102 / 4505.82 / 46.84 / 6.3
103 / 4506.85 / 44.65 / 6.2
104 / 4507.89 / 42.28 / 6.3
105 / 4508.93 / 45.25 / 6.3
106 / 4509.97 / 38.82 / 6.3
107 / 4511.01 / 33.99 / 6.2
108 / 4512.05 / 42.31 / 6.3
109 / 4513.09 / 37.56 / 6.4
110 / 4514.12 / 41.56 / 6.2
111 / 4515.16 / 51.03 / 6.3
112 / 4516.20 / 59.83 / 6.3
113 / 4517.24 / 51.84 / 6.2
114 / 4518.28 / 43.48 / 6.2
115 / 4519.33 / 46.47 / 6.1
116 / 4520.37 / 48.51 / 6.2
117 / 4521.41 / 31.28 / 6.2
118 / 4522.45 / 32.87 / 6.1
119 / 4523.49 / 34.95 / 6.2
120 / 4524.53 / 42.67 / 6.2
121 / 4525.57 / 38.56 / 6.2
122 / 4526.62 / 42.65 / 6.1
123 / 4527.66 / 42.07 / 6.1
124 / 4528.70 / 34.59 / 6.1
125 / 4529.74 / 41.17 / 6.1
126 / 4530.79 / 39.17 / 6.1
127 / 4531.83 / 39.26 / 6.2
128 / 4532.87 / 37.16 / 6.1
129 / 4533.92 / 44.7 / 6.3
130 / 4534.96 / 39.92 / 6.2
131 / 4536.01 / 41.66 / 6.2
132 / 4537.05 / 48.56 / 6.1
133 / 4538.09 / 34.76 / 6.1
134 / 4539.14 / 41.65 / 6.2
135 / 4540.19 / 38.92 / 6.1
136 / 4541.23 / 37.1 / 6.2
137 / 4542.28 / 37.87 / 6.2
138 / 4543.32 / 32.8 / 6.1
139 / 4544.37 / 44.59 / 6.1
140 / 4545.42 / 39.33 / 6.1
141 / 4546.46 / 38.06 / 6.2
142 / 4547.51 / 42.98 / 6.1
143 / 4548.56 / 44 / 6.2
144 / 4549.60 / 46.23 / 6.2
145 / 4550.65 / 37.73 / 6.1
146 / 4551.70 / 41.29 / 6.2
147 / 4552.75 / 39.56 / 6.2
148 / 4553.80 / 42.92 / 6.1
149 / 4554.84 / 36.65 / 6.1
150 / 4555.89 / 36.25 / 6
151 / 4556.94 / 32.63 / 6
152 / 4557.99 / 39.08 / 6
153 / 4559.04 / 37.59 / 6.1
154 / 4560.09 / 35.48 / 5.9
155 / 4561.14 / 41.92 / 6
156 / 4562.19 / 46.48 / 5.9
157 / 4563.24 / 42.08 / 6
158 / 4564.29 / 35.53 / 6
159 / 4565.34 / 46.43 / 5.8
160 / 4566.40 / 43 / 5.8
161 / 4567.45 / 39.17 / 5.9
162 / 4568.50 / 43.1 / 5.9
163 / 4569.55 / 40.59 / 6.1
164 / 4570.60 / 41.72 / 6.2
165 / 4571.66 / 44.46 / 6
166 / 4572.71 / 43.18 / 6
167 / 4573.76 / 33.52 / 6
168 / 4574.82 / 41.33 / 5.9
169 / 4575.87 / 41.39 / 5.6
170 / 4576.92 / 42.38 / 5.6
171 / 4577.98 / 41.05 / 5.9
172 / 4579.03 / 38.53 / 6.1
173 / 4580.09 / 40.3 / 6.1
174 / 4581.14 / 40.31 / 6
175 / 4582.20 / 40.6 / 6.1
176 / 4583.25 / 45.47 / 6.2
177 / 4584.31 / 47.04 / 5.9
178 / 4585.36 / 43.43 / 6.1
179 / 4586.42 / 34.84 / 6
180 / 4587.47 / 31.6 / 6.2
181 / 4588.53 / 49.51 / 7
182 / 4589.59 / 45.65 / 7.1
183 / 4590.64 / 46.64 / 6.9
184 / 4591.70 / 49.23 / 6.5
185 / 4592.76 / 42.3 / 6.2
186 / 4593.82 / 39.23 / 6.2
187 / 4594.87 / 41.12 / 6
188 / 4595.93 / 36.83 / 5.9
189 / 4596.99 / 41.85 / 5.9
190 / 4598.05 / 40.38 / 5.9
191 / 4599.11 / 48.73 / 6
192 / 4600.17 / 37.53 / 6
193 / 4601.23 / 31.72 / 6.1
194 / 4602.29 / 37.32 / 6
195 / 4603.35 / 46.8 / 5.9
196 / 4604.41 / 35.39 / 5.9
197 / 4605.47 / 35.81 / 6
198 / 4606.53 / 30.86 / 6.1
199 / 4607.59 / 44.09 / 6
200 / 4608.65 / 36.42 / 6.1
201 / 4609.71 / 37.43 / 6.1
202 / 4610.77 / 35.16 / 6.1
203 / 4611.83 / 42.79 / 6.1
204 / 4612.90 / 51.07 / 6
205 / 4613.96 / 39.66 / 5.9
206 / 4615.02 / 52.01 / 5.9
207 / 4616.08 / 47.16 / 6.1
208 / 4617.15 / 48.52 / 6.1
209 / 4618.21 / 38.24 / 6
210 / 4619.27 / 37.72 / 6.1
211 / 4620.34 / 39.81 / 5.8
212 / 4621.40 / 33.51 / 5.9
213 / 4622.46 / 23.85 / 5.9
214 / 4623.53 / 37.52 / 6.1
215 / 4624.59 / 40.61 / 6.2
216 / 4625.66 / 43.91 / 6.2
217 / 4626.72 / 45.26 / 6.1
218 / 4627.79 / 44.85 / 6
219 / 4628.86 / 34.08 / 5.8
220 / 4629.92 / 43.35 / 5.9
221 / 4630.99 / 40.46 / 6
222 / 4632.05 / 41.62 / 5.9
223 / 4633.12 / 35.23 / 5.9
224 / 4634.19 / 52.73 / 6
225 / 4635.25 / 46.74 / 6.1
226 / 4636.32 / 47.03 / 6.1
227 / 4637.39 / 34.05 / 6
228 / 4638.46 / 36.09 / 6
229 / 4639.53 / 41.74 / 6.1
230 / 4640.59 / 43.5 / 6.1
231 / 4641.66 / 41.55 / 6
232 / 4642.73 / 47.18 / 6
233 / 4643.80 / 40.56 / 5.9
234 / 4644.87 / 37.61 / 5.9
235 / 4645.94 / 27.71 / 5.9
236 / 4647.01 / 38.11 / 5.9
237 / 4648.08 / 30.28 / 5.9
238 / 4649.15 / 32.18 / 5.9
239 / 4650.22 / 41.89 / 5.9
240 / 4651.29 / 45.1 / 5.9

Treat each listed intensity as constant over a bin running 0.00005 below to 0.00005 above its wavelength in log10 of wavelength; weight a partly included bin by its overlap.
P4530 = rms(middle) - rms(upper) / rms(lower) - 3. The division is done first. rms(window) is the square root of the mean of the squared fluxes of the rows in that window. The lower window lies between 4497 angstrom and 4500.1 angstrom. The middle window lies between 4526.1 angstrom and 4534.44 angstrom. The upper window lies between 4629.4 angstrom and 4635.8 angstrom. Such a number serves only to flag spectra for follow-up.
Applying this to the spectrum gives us 36.2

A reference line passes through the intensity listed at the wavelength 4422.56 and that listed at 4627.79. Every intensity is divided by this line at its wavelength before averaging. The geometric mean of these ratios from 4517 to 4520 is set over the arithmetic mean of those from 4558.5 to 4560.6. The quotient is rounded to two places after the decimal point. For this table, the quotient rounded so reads 1.31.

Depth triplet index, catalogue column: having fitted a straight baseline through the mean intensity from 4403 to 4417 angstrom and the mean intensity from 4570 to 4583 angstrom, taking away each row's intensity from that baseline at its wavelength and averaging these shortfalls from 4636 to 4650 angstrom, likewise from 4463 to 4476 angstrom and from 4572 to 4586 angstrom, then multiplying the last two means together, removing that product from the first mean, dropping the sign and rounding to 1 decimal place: 2.7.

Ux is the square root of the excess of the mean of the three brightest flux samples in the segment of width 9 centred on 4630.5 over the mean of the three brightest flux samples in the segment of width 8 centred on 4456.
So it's 2.35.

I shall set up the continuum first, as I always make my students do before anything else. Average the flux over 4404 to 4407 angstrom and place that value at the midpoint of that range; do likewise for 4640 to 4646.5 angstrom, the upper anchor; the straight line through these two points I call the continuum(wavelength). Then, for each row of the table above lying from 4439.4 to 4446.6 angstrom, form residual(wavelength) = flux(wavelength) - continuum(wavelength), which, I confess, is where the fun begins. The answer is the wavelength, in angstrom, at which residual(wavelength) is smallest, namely 4441.95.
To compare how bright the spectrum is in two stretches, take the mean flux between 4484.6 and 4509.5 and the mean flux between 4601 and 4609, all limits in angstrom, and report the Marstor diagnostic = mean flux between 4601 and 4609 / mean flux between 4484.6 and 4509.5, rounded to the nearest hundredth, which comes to 0.92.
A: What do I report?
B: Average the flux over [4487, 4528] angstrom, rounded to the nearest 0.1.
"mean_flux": 41.4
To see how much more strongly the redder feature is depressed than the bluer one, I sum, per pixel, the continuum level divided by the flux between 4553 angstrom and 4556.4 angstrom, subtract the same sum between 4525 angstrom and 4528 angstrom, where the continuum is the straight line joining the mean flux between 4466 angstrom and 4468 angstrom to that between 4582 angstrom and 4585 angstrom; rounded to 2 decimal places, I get 0.25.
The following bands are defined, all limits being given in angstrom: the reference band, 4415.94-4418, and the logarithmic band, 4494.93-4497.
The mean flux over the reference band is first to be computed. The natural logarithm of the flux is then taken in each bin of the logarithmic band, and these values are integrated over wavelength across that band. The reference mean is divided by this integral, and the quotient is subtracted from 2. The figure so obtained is -3.15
